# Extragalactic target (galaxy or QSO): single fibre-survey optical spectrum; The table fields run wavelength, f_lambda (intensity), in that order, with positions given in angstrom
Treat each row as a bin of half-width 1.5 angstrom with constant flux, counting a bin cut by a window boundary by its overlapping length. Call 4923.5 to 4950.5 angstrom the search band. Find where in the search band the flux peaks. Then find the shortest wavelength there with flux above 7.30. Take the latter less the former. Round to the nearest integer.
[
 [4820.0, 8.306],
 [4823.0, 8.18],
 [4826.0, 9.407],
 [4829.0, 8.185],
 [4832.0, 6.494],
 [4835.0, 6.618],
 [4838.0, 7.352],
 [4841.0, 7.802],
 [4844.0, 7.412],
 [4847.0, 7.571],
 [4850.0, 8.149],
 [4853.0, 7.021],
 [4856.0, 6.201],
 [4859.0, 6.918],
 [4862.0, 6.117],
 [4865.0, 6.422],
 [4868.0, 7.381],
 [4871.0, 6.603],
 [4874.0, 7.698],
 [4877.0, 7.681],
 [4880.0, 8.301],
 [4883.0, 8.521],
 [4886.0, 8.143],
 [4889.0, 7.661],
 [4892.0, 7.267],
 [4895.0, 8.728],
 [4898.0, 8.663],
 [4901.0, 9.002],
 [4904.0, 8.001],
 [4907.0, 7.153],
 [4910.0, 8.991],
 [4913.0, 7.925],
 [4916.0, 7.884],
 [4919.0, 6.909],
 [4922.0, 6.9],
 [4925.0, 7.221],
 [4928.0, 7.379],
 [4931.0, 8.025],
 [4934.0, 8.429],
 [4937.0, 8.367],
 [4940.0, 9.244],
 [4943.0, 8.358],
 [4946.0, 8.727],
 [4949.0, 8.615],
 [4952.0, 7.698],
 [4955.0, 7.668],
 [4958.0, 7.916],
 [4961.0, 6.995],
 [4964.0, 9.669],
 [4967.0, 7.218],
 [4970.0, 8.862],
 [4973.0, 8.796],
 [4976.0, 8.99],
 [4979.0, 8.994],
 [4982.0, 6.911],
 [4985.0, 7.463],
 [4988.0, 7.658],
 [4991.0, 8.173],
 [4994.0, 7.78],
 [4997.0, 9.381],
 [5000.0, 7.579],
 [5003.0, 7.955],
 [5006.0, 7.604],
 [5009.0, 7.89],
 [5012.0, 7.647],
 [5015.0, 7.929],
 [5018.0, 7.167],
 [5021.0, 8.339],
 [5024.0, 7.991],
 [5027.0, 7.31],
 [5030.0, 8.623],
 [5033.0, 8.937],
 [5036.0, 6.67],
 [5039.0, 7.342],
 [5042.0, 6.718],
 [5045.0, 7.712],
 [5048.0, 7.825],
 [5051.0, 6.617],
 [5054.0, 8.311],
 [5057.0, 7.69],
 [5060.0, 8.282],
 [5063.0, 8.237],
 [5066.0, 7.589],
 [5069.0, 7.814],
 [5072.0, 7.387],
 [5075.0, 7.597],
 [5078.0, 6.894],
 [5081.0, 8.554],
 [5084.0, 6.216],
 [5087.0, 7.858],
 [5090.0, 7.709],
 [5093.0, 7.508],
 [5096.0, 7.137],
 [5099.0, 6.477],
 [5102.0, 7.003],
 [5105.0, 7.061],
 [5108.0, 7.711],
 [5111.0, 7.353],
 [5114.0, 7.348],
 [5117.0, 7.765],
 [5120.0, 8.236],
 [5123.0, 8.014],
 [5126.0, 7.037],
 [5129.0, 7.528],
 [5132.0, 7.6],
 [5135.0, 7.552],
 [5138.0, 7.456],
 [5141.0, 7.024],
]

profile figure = -12 angstrom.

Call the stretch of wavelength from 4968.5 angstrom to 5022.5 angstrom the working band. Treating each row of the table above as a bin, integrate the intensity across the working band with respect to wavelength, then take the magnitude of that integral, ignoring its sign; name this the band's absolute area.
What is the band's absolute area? 435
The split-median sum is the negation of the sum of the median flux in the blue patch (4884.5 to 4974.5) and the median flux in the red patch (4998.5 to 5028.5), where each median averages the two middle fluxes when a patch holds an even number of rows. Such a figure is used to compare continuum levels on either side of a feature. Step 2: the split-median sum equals -15.78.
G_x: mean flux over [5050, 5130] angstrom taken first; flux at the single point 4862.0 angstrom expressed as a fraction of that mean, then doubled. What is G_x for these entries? 1.63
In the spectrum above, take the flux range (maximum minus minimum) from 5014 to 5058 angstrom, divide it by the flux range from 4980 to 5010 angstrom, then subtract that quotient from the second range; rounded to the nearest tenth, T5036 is 1.5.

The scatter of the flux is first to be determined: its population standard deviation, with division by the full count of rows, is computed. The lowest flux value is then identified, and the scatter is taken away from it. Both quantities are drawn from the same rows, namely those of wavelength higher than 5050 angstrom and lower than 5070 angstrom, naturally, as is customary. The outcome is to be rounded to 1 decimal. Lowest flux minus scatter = 6.1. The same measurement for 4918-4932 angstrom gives 6.5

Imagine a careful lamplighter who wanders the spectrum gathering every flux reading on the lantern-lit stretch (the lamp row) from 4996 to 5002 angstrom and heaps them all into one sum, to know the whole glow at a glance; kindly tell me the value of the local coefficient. 17.0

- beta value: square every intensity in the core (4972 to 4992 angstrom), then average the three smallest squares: 54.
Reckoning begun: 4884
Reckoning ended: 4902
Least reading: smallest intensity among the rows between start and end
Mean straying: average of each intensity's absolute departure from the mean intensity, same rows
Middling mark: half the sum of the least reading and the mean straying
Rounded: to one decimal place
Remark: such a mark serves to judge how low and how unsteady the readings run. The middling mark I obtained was 3.9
